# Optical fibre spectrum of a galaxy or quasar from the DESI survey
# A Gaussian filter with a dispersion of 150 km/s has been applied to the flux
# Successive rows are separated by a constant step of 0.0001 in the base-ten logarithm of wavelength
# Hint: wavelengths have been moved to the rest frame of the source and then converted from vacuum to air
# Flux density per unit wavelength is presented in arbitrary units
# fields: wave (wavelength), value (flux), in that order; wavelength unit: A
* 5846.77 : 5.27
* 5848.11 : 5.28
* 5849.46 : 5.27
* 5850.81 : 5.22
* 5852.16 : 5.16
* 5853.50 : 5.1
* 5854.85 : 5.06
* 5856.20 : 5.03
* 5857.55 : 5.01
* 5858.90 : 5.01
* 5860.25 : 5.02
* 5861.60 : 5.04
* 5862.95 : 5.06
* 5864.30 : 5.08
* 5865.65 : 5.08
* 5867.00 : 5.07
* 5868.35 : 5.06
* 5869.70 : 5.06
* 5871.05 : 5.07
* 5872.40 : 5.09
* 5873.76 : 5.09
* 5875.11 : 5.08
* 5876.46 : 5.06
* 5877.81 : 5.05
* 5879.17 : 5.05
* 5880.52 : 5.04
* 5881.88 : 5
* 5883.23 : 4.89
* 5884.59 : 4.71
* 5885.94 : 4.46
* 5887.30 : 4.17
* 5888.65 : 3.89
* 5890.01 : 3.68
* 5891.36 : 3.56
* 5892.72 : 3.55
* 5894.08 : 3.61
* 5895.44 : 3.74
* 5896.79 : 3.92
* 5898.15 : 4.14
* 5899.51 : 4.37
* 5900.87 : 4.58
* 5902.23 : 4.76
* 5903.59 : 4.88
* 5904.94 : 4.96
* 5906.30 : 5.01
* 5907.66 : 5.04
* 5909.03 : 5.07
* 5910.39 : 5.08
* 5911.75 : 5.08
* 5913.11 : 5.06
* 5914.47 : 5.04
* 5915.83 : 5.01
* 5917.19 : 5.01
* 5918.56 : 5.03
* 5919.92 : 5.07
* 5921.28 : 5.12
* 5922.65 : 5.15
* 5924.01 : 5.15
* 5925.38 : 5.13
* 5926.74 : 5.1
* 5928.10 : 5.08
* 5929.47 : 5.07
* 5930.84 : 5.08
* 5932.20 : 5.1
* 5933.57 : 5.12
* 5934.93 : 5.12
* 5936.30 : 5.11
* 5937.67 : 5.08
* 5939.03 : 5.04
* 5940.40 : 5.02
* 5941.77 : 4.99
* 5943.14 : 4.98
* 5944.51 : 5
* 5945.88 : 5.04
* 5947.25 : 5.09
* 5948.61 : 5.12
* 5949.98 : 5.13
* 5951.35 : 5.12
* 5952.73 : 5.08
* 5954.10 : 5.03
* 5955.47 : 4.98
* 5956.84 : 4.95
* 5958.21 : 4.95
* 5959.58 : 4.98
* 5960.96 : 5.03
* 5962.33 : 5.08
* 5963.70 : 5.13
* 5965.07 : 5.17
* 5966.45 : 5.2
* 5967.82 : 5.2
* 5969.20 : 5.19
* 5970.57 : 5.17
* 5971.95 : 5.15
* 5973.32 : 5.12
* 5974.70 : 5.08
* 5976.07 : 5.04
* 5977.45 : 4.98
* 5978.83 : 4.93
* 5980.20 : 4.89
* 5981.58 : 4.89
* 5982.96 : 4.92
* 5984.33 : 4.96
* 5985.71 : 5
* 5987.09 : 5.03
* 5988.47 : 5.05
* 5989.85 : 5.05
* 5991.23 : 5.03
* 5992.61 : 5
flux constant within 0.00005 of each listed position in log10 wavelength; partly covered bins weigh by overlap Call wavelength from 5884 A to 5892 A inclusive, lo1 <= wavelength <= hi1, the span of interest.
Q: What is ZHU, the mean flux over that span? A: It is 4.08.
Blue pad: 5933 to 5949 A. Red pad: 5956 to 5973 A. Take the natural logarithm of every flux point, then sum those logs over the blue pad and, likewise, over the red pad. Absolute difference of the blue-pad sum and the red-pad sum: 0.10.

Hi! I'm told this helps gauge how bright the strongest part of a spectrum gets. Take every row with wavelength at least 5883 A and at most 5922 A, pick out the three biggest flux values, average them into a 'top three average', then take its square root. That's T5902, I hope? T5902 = 2.257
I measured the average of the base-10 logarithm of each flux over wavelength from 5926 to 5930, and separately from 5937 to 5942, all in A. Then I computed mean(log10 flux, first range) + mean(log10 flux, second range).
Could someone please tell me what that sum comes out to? 1.41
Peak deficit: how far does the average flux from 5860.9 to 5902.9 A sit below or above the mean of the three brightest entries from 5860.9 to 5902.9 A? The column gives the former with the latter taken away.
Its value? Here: -0.47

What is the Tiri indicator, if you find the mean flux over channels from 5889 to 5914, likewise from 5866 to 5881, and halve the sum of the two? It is 4.8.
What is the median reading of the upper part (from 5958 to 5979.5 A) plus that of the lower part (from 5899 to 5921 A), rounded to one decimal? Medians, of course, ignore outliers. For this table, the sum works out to 10.1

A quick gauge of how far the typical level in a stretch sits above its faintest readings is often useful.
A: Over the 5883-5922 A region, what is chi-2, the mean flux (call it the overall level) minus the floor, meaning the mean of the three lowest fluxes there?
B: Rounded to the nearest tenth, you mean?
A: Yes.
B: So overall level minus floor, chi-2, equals 1.0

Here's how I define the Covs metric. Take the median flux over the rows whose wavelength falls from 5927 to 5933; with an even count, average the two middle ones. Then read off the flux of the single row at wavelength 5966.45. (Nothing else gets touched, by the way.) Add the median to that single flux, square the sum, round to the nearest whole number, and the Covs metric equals 106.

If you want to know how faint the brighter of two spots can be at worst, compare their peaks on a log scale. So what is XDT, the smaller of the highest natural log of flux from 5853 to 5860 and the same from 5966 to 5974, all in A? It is 1.63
